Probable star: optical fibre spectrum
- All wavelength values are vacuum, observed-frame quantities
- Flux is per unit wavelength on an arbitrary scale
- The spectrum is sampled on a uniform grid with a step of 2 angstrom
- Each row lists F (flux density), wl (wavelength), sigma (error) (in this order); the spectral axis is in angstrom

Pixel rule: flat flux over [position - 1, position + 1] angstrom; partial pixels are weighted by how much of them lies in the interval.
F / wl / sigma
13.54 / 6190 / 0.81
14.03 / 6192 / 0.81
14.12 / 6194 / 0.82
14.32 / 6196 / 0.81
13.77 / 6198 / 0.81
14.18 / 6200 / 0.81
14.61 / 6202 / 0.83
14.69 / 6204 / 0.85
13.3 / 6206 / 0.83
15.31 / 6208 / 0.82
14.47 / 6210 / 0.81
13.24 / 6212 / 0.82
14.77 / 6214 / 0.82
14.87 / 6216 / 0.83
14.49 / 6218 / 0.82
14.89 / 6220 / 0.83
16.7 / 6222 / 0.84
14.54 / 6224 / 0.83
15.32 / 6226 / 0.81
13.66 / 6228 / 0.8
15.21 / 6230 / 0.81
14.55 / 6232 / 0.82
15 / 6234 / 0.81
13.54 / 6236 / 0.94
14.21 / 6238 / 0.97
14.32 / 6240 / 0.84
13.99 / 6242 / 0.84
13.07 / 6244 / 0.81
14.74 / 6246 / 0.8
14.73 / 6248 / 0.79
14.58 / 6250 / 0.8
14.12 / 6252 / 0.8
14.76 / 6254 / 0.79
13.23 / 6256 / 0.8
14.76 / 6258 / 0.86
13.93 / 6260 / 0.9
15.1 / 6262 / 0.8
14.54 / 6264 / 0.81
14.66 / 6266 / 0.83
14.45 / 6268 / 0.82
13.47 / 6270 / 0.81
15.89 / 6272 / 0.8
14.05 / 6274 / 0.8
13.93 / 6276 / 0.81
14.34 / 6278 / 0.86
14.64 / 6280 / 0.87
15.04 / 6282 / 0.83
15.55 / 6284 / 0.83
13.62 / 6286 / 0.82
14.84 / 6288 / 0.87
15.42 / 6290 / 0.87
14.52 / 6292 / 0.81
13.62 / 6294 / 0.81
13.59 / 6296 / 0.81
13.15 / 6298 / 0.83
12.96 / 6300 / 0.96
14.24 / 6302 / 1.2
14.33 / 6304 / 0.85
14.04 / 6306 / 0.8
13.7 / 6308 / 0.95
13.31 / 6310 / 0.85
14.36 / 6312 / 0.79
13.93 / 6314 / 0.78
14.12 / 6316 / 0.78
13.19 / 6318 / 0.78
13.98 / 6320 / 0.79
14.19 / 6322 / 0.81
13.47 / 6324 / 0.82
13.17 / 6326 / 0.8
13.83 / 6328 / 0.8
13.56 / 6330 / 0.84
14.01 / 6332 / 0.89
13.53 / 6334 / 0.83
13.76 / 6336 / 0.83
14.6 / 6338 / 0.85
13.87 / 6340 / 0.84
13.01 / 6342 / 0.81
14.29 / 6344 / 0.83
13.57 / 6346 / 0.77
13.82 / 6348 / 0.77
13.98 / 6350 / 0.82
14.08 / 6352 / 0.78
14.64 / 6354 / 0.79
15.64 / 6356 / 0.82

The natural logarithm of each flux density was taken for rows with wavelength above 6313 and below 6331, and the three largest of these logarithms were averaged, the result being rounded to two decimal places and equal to 2.65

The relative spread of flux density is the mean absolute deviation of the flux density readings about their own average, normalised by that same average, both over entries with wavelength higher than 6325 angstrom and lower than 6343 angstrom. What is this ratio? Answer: 0.0251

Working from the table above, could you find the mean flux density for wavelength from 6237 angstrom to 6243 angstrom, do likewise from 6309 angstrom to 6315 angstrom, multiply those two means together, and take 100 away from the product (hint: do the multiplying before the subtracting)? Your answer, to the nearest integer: 97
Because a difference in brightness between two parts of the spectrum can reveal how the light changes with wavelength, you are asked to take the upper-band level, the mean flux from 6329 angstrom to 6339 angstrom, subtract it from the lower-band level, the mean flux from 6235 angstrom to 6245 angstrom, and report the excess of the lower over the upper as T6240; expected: -0.1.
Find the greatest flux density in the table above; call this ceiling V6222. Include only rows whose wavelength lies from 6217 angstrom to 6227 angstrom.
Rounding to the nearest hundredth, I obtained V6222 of 16.70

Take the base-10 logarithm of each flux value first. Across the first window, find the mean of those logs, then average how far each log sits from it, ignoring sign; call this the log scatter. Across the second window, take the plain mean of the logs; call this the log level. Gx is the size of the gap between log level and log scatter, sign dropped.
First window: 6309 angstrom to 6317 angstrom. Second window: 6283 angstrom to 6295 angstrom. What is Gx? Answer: 1.15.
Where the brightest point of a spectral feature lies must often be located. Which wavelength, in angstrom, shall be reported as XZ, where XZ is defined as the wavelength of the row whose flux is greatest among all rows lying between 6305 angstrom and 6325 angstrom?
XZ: 6312 angstrom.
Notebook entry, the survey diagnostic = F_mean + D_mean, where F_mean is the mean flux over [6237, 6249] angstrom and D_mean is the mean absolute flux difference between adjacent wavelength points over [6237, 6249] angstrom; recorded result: 14.78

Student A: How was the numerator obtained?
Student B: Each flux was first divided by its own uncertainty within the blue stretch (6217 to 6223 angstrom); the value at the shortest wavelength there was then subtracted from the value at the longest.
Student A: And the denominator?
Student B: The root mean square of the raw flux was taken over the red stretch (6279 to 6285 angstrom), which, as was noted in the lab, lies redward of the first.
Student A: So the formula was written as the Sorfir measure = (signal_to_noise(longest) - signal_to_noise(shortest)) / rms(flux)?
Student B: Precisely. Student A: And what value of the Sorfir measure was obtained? 0.15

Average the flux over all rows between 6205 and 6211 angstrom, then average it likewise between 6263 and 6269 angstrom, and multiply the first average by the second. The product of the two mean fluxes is 209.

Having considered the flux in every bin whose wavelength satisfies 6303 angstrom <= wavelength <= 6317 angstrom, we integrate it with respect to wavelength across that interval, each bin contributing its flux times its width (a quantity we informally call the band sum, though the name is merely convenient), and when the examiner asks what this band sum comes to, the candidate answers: 196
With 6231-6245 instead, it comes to 197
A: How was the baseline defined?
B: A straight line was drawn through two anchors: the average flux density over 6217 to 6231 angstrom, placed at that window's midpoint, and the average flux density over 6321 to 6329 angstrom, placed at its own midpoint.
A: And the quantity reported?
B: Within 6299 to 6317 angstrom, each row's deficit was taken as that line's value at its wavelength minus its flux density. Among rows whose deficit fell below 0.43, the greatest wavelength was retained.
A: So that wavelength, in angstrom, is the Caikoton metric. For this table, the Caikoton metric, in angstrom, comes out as 6316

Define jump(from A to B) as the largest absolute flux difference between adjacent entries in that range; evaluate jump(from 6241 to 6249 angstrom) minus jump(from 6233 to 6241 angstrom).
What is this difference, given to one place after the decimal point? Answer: 0.2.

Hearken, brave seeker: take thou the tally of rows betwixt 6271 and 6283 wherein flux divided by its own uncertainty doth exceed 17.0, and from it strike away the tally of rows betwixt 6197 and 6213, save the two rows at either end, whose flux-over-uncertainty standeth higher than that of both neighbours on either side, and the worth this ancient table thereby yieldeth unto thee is 2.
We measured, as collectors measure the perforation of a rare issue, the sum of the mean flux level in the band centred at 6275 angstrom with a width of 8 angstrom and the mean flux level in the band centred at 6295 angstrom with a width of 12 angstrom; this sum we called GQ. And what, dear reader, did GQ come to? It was 28.4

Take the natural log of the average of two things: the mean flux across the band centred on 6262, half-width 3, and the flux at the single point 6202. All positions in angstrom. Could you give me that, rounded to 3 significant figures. 2.68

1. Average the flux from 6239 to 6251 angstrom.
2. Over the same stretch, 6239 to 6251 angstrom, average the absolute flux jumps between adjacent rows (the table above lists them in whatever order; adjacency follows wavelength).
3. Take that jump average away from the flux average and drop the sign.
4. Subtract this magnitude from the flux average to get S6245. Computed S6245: 0.62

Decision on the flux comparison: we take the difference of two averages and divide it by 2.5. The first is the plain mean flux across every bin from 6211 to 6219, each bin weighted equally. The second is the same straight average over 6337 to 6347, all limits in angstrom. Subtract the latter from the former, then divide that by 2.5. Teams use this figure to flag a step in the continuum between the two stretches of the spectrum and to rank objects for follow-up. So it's 0.19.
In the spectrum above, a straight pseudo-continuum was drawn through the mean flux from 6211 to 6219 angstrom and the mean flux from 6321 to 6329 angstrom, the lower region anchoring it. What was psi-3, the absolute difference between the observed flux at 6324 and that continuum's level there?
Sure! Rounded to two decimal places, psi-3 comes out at 0.20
